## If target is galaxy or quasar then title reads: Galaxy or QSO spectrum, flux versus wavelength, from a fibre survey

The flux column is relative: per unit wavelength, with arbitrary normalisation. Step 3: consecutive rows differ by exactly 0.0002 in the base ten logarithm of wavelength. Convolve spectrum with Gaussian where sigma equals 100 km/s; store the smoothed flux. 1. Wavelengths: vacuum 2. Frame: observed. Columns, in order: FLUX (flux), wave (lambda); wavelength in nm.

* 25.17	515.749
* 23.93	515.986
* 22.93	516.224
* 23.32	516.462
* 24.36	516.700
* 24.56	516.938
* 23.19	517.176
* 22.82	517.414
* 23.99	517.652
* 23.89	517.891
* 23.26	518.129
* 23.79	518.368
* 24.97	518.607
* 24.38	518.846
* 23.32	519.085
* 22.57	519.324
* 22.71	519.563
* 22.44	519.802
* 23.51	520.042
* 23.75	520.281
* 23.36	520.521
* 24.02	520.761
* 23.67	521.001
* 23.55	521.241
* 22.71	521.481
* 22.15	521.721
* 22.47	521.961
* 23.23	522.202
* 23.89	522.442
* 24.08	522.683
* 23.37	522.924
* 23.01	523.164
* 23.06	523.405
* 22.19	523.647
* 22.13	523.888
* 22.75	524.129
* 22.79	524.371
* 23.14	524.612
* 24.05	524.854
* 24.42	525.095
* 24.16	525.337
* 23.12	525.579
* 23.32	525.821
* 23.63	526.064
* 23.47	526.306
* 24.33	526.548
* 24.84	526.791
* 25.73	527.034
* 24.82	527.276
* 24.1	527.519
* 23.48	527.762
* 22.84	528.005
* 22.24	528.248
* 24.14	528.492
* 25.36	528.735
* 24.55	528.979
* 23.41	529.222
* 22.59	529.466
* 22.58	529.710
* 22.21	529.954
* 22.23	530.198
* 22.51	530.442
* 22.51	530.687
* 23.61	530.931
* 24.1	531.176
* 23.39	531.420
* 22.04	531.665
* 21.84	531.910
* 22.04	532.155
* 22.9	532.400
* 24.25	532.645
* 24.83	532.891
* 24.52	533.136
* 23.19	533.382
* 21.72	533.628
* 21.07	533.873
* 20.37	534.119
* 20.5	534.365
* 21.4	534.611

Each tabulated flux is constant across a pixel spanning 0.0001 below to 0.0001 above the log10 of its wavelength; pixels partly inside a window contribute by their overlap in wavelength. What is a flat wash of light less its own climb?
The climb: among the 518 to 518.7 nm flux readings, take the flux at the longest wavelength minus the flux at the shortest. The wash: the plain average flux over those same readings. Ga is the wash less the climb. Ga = 22.3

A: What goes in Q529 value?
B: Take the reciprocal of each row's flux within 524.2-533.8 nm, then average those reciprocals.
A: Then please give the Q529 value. 0.0427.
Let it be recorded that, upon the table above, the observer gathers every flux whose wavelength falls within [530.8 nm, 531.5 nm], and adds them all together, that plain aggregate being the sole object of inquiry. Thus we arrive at 71.1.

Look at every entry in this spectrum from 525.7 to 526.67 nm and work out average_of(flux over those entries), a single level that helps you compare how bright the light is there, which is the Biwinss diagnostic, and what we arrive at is 23.7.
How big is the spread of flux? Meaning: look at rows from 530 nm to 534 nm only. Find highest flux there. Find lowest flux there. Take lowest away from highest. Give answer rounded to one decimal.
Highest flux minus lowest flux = 3.8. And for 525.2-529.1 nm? 3.5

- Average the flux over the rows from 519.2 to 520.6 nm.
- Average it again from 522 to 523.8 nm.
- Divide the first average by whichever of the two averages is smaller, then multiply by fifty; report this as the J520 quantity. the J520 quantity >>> 50.0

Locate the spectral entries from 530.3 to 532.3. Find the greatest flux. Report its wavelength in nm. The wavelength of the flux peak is 531.176 nm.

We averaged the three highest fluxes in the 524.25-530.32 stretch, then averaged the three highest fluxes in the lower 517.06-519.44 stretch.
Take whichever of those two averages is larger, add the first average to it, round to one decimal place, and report 50.6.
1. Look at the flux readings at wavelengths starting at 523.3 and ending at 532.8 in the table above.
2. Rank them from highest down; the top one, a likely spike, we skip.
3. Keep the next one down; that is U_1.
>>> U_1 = 25.36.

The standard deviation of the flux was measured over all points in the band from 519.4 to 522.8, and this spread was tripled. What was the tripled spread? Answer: 1.9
